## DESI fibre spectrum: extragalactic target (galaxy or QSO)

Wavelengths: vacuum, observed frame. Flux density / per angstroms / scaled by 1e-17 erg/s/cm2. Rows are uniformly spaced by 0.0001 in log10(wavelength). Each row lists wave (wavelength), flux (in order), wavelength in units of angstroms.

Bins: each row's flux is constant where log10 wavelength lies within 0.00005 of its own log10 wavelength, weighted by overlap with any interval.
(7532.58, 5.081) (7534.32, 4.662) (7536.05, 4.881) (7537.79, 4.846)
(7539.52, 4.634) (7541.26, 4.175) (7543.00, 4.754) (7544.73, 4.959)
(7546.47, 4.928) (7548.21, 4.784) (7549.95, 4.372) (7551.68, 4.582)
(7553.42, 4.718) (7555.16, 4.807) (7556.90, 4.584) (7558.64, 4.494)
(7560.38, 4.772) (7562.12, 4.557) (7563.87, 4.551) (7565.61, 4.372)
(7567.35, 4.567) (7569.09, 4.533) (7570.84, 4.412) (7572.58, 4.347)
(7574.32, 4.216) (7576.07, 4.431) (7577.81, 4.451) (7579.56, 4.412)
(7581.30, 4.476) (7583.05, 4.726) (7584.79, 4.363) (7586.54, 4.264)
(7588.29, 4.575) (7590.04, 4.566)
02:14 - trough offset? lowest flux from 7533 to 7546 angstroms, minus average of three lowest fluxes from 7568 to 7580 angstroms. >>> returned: -0.15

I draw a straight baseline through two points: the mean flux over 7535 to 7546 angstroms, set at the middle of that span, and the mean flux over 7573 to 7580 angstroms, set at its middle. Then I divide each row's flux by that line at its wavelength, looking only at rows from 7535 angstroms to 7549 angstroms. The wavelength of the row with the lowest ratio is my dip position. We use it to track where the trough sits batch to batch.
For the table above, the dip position 7541.26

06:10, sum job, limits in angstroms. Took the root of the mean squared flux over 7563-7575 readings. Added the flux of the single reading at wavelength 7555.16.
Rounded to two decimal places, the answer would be 9.24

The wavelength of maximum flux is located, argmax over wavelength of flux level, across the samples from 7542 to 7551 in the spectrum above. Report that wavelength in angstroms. 7544.73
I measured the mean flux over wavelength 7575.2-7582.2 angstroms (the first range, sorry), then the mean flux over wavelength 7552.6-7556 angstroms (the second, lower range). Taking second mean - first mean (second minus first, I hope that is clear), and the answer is 0.32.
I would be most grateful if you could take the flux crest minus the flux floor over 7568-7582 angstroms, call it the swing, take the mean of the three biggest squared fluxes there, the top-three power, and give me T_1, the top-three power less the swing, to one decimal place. 19.8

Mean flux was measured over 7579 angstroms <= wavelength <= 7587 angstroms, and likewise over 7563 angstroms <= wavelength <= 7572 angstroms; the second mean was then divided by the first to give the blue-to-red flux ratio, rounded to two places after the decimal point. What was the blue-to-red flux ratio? 1.01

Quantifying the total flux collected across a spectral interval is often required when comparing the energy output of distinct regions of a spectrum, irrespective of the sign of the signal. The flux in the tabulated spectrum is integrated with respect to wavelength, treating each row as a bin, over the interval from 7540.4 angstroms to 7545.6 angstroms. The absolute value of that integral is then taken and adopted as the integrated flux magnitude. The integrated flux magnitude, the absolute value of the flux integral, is 24.1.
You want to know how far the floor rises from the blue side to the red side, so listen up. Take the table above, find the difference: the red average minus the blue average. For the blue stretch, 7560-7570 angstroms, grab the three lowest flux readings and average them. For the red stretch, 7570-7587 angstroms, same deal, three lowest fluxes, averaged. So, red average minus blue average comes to -0.21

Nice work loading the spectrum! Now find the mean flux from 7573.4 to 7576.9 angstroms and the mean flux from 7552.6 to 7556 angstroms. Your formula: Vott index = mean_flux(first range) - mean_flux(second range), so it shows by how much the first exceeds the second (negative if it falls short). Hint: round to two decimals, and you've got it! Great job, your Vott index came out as -0.44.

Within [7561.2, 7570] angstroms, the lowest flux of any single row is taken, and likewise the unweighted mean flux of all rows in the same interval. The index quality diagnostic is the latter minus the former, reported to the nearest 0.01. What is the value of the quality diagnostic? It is 0.14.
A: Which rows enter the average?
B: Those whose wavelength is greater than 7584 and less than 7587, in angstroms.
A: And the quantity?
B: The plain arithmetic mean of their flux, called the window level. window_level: 4.31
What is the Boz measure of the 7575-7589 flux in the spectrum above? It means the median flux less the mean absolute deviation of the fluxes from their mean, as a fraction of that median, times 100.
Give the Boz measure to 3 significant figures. 97.8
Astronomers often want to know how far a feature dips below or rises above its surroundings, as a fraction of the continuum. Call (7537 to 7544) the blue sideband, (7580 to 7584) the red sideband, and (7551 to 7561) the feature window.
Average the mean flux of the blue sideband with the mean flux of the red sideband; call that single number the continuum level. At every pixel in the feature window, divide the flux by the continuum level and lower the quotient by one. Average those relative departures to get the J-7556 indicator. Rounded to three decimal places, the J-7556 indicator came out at 0.013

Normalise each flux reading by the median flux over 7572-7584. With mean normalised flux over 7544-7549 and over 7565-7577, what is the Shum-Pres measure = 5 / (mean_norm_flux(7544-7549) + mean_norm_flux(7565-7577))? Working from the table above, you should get 2.382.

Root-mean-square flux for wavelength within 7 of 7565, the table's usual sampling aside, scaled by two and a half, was 11.3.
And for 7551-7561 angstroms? 11.7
